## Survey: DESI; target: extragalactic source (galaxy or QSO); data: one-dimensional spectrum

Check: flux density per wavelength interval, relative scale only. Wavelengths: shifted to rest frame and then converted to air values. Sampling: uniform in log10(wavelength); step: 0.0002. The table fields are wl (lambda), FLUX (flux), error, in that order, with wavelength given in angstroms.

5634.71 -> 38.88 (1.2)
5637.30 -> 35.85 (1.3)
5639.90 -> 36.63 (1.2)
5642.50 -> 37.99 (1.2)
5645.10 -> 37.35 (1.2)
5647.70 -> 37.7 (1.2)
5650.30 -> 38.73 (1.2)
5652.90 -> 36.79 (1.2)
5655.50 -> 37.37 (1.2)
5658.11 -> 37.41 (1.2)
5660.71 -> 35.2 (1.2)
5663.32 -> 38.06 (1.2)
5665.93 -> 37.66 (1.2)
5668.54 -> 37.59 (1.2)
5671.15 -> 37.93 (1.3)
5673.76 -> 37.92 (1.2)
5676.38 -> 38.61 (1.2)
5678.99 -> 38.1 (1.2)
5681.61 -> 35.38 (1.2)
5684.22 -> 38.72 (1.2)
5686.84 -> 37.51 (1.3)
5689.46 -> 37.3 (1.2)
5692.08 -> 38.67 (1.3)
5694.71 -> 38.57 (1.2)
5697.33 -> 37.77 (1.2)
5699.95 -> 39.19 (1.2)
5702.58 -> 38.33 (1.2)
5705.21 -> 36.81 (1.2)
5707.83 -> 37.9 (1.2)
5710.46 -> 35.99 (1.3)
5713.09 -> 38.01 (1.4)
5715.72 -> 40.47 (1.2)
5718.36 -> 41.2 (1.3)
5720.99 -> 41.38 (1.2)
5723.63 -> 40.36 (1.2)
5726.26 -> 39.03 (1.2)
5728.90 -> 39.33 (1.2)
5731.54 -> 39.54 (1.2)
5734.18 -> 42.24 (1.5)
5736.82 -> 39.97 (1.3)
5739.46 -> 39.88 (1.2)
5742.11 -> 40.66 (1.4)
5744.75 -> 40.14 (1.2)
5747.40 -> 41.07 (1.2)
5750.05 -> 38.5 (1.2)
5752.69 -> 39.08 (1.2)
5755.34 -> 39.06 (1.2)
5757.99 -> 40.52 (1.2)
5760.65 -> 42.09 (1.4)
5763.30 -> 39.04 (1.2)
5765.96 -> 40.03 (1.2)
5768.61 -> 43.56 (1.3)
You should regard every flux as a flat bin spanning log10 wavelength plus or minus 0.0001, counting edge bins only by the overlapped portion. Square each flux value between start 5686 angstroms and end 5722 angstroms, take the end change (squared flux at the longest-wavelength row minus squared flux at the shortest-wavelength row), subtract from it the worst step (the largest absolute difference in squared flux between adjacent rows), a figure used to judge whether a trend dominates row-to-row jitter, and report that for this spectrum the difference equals 112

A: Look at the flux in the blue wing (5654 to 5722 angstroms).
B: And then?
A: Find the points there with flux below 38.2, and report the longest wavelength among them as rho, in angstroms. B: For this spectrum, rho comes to 5713.09 angstroms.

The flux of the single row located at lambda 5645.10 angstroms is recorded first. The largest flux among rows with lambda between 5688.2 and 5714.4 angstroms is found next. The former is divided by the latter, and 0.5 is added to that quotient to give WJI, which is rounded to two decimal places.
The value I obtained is 1.45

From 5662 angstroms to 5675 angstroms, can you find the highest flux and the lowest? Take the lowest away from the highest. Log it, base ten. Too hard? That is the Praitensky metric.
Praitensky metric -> -0.33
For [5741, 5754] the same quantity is 0.41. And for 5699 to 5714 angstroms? 0.51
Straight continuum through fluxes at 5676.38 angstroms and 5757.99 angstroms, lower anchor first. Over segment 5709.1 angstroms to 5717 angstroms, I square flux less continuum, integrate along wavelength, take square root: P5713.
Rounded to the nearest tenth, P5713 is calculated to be 6.2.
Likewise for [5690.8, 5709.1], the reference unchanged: 5.4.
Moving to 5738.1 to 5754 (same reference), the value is 4.0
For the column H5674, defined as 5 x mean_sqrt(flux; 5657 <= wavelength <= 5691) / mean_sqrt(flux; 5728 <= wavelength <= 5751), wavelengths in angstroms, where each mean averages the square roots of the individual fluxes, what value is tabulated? 4.83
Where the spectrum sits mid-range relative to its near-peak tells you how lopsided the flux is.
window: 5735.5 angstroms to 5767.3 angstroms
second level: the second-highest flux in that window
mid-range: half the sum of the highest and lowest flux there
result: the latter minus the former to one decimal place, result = -0.8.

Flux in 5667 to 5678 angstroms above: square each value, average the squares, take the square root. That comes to 38.0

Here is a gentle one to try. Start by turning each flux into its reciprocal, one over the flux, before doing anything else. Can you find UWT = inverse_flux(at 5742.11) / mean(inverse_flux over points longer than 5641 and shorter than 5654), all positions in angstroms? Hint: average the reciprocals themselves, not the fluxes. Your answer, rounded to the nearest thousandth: 0.927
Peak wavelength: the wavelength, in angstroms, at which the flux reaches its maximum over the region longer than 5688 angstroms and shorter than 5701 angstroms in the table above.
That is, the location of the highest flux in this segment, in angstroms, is 5699.95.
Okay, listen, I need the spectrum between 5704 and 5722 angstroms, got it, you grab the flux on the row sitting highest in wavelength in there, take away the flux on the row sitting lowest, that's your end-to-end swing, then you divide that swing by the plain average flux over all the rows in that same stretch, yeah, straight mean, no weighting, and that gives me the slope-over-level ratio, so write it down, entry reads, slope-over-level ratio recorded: 0.12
